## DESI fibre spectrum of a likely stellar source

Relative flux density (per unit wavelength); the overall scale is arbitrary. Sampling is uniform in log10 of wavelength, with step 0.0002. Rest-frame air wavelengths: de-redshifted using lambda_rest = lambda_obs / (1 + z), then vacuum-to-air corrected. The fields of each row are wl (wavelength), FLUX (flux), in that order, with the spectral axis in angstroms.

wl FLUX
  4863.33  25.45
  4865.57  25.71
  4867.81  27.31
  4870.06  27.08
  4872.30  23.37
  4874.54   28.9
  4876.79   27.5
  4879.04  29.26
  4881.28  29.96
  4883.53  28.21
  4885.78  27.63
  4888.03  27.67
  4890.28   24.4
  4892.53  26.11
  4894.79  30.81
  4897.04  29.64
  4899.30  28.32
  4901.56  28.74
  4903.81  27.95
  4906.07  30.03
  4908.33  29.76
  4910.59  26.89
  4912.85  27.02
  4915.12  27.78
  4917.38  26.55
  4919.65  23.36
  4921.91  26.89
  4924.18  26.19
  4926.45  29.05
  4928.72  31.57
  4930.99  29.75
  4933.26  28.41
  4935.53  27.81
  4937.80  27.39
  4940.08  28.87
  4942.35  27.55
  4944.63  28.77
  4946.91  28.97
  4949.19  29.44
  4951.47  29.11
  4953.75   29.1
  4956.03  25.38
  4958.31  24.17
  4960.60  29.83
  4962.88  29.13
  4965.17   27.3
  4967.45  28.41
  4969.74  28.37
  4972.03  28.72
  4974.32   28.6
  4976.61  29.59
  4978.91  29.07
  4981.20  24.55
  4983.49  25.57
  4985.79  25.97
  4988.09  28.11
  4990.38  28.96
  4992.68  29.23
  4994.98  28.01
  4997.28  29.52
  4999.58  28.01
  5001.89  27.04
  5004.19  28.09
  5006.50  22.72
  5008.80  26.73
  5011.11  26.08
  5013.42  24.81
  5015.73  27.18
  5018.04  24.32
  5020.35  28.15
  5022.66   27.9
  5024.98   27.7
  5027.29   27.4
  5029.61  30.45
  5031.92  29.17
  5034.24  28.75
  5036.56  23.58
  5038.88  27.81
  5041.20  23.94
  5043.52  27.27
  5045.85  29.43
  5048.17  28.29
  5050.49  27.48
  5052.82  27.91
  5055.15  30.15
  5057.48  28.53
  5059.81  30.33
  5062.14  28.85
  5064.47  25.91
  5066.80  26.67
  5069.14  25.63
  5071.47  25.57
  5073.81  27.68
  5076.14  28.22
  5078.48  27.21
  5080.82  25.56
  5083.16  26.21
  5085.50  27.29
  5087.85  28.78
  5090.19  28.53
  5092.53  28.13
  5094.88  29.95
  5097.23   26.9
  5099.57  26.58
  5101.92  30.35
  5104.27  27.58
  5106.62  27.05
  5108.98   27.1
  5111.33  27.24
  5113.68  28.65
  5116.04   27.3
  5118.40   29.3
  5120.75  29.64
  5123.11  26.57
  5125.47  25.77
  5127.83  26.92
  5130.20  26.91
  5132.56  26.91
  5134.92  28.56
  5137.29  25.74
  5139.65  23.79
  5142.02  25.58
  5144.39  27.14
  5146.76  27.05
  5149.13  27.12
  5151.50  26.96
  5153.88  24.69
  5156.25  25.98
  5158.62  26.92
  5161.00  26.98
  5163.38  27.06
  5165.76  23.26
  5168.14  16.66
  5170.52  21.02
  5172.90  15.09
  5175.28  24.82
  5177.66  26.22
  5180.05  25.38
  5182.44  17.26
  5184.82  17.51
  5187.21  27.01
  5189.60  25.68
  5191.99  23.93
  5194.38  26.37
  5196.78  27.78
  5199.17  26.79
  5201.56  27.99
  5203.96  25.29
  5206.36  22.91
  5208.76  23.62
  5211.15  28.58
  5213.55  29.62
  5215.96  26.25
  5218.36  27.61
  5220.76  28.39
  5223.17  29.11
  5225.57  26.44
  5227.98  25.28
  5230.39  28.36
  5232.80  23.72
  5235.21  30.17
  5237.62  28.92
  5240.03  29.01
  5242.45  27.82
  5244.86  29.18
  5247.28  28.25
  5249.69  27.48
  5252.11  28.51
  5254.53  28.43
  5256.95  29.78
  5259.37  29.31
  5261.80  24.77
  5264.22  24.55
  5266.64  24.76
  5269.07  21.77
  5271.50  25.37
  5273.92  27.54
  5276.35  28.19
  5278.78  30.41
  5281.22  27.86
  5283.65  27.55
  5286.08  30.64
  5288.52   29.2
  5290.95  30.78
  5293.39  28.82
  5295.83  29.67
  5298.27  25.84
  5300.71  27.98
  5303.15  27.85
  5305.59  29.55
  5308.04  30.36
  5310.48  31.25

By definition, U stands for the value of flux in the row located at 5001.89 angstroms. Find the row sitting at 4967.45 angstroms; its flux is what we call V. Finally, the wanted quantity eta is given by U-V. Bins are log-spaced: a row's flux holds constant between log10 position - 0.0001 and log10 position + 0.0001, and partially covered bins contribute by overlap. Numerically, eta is -1.4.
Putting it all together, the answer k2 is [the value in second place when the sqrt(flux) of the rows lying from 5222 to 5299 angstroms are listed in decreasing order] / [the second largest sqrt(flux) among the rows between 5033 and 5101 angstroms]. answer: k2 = 1.01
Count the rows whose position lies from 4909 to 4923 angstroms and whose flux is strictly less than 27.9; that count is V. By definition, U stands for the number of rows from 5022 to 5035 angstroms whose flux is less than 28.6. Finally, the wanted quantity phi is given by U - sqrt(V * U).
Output -1.2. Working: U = 3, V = 6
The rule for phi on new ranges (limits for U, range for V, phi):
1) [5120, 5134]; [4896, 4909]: 5.0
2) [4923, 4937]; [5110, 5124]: 0.0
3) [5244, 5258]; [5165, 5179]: -0.9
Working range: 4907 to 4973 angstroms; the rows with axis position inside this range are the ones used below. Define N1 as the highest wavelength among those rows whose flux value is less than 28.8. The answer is 4972.03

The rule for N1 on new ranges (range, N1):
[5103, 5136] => 5134.92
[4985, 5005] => 5004.19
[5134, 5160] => 5158.62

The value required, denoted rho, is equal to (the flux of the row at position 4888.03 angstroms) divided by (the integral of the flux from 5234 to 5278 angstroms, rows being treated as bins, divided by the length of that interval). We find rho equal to 1.01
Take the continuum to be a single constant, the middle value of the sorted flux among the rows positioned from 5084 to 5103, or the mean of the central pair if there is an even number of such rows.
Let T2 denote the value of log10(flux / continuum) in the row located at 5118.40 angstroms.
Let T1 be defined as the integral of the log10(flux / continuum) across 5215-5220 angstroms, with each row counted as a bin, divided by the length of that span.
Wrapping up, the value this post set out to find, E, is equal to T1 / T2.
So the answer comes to -1.34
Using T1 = -0.020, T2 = 0.015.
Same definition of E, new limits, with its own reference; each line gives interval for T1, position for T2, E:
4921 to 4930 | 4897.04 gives 0.06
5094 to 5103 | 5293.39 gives -0.01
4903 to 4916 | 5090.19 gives -0.52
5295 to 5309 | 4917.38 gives -0.06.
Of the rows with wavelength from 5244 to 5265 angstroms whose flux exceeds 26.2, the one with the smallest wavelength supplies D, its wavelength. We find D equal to 5244.86 angstroms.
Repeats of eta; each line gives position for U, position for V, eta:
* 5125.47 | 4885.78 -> -1.9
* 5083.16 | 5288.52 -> -3.0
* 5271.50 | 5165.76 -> 2.1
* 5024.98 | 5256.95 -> -2.1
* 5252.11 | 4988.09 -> 0.4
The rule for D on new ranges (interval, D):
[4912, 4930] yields 4912.85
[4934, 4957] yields 4935.53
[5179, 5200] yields 5187.21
